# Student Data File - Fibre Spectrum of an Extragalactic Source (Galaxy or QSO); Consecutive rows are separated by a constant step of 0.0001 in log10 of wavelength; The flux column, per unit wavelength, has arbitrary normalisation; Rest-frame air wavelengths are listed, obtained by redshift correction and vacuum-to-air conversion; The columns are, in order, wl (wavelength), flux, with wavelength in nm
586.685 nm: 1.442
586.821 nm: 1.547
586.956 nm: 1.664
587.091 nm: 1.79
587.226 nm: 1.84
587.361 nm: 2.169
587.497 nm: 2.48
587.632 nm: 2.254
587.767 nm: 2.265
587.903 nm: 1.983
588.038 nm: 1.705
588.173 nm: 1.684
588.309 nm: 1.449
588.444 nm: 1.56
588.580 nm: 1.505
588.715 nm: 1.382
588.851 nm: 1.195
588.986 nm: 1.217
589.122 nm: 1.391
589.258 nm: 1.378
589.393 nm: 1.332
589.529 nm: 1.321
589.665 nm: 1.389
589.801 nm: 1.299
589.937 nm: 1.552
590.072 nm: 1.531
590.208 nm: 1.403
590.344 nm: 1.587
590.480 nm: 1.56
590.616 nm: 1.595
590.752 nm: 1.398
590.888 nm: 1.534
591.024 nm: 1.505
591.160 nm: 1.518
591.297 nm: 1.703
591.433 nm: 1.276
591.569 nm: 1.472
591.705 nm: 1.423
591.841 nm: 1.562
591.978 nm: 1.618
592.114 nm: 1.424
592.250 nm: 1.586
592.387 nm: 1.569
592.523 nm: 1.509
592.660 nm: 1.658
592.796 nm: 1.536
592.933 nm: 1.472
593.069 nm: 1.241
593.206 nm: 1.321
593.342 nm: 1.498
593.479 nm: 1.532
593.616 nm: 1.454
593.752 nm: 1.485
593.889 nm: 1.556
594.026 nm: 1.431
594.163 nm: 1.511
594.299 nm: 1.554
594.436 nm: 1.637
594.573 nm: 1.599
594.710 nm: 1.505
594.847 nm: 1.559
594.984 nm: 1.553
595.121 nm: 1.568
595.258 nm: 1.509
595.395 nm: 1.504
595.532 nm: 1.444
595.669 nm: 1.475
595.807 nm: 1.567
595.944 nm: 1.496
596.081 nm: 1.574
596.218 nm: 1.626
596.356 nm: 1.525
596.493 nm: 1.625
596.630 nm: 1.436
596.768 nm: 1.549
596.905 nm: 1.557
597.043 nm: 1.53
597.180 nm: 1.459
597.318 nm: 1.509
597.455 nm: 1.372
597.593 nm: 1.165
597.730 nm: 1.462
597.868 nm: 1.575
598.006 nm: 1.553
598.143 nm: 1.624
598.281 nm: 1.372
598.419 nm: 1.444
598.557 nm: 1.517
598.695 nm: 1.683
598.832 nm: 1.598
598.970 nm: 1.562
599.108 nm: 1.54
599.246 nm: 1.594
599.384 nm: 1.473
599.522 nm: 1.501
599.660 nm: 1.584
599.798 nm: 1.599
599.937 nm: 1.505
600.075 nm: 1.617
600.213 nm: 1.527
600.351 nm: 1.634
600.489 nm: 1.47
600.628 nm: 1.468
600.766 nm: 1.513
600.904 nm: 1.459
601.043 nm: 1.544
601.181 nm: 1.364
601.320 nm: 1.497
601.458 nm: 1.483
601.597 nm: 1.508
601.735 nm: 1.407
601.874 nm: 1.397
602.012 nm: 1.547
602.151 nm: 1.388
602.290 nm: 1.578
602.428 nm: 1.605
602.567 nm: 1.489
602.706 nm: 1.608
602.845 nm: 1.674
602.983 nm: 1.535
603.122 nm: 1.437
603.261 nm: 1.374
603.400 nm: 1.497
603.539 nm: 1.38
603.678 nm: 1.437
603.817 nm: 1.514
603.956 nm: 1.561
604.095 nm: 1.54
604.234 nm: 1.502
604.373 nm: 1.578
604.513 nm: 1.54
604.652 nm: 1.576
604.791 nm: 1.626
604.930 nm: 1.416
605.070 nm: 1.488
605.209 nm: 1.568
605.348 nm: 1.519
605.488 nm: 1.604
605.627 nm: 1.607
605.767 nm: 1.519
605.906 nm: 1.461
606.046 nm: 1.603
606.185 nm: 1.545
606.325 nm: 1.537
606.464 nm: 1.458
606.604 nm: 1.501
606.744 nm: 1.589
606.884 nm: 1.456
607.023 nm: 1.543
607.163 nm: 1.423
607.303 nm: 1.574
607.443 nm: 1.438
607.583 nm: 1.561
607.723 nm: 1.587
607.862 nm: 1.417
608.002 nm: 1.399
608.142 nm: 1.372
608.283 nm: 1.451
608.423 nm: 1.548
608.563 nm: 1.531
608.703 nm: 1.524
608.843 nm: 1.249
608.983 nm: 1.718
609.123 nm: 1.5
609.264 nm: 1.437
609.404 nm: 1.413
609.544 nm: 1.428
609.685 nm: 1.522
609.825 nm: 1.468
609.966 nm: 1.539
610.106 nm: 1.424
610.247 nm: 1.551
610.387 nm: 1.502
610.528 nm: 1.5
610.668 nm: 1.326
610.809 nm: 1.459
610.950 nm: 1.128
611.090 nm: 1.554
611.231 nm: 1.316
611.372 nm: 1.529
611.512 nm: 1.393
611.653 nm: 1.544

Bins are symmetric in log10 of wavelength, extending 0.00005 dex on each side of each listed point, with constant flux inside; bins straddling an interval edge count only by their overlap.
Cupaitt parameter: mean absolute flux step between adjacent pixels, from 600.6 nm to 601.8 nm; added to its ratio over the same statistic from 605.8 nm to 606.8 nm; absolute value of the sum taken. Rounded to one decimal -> 1.2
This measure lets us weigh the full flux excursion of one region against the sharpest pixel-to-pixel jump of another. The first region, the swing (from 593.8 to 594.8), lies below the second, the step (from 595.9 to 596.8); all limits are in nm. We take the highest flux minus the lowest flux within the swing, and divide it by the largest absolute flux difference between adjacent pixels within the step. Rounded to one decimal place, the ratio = 1.1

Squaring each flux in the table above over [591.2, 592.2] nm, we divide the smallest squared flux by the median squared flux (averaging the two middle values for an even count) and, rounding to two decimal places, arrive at 0.75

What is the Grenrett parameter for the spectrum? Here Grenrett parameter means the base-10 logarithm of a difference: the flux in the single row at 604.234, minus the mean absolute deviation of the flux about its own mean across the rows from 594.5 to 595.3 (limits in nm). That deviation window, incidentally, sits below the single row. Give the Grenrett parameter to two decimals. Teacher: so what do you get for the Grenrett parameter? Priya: 0.17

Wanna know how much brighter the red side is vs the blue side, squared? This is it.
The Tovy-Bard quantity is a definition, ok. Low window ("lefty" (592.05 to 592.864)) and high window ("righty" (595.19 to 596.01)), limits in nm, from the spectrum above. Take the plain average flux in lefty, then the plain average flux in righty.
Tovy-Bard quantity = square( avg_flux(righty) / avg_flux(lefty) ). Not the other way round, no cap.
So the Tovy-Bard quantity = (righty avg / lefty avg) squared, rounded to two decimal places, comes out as 0.94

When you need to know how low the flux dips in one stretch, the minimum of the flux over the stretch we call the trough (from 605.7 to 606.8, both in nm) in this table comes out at 1.458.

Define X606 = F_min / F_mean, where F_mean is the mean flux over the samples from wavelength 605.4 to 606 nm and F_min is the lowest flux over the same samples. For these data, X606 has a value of 0.944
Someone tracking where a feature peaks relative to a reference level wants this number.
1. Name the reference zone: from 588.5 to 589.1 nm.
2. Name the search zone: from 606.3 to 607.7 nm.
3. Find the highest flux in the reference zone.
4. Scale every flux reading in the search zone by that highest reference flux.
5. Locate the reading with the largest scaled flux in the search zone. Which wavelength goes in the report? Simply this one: 606.744 nm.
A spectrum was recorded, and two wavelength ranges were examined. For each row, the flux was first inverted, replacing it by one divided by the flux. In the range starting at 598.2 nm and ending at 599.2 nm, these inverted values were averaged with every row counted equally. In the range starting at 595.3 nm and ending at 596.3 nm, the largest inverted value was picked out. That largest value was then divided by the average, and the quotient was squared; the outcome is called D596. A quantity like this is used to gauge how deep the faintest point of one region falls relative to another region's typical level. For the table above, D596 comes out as 1.12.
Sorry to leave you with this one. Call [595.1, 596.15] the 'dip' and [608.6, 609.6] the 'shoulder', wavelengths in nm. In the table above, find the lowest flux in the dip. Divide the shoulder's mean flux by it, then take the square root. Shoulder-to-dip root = 1.01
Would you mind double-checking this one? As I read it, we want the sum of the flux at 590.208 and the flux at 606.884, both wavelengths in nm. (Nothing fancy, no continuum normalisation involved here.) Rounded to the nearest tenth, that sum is 2.9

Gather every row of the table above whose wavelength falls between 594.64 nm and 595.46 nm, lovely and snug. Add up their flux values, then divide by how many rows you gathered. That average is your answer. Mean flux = 1.53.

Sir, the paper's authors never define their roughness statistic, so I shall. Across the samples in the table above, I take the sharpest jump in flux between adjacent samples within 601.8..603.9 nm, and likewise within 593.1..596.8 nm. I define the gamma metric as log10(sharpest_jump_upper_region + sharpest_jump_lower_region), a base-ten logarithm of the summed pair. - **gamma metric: -0.42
